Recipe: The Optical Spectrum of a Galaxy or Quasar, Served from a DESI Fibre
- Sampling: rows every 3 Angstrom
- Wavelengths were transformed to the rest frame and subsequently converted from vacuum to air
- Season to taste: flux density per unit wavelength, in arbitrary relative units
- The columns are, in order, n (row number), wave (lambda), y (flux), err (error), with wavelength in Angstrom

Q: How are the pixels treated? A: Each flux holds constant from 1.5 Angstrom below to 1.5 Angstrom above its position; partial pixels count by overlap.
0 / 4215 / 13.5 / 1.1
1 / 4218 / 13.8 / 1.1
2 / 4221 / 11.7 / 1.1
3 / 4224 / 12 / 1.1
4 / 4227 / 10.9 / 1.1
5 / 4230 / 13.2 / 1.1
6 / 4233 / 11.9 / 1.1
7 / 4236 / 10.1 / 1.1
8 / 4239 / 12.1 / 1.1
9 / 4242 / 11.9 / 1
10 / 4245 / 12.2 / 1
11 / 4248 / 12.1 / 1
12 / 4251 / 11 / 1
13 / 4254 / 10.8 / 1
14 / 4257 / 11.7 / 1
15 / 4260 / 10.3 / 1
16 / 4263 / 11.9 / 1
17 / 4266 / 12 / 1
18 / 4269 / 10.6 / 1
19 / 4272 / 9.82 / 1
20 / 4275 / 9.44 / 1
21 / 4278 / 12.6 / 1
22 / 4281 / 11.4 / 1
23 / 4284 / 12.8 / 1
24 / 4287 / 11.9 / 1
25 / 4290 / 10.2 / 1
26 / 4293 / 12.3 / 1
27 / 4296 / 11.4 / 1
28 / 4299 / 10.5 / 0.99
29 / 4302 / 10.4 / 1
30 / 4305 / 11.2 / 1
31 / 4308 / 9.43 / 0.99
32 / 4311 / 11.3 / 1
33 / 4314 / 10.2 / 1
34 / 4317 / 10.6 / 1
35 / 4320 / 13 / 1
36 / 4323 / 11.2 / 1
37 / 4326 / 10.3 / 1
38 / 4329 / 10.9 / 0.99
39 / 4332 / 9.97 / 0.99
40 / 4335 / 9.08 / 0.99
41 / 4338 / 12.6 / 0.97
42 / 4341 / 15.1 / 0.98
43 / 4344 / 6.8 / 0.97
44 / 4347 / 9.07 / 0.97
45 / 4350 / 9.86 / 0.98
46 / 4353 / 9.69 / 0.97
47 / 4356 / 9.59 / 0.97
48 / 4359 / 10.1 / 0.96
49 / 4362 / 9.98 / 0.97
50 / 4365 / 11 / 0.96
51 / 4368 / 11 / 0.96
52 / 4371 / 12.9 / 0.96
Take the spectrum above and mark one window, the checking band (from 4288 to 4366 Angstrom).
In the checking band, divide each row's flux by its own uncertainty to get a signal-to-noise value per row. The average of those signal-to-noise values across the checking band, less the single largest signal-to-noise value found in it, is -4.7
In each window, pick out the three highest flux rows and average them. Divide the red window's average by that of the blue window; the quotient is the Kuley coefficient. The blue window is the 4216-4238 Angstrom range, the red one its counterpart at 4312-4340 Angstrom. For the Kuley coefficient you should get 0.94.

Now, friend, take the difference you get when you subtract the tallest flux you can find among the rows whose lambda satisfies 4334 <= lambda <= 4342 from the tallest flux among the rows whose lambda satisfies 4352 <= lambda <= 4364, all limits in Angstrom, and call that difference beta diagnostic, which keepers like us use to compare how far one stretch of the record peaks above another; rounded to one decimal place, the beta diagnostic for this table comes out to -5.0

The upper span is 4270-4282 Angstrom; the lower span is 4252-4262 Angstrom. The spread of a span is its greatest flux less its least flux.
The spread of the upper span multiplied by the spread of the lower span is 4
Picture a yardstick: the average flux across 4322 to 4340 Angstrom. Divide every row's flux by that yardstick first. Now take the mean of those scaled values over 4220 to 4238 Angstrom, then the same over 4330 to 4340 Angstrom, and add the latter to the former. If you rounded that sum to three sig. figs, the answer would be 2.08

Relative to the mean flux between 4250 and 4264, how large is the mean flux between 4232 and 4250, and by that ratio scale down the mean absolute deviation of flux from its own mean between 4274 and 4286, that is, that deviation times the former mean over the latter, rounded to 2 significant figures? 1.1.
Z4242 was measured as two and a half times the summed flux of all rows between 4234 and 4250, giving 146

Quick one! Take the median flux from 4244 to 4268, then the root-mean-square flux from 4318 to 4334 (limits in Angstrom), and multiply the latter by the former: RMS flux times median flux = 131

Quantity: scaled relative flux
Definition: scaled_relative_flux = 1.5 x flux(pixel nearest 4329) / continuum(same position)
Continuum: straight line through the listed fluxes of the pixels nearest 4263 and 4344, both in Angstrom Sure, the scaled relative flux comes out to 2.1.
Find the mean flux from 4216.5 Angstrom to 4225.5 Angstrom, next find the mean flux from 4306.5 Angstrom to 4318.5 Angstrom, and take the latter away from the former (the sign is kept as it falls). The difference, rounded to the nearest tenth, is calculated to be 2.1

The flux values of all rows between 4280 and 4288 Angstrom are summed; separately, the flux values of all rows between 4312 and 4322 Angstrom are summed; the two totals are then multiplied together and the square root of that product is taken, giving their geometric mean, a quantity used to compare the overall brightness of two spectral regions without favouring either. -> 34.9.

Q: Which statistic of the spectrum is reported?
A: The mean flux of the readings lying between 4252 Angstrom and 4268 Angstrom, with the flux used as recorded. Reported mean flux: 11.3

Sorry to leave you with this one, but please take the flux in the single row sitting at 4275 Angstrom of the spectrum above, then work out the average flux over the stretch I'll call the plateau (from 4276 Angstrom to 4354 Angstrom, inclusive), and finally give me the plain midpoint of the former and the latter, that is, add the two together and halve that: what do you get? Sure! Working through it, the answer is 10.2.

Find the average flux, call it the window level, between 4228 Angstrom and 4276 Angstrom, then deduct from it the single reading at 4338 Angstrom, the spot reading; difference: -1.3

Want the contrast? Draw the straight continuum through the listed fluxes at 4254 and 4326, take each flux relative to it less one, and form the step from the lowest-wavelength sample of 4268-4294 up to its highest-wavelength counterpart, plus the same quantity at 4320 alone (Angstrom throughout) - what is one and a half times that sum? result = 0.7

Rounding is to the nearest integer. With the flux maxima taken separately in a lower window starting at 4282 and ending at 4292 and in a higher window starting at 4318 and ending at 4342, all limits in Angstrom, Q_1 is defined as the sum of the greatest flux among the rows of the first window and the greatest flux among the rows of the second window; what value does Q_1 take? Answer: 28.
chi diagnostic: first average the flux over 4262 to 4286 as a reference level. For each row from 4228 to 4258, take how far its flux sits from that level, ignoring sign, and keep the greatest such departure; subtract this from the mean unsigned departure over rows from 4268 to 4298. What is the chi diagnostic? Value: -0.91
